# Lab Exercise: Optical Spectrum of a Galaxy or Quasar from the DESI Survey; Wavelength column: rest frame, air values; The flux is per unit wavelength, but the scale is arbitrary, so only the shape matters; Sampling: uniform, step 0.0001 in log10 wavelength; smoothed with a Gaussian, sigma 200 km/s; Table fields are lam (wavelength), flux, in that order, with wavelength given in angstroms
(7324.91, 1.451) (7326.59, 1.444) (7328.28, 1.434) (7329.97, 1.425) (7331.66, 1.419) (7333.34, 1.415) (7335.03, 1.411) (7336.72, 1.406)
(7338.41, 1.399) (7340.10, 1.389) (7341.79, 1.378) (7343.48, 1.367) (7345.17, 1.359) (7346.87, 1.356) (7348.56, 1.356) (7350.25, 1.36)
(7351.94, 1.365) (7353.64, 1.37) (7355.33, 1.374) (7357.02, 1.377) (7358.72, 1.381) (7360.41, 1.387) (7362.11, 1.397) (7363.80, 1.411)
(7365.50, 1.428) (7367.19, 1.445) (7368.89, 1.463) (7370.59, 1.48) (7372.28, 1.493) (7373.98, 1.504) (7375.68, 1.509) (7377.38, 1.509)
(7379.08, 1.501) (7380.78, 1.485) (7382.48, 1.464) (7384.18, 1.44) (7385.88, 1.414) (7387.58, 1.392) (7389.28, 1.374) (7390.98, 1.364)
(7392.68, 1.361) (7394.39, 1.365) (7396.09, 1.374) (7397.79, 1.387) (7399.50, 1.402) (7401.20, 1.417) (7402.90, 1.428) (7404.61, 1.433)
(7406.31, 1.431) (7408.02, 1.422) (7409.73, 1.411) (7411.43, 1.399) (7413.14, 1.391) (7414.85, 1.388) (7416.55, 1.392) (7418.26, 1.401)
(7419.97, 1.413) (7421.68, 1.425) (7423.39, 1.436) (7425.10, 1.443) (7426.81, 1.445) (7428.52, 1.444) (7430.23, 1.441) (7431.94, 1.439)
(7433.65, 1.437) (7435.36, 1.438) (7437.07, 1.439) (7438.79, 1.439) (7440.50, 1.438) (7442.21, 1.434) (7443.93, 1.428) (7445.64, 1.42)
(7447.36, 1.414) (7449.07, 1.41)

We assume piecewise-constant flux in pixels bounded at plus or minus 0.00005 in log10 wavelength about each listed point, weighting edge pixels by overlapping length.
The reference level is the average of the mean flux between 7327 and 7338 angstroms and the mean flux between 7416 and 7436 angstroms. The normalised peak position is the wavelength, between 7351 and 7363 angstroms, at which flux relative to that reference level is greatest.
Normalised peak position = 7362.11 angstroms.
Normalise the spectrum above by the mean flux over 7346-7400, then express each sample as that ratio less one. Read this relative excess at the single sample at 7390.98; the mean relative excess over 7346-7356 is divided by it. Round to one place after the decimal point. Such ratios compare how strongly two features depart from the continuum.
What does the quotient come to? 1.0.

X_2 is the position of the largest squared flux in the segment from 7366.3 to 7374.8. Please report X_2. 7373.98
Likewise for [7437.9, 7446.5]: 7438.79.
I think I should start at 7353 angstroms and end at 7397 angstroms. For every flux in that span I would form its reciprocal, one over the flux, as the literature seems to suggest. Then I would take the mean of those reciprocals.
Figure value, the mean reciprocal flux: 0.702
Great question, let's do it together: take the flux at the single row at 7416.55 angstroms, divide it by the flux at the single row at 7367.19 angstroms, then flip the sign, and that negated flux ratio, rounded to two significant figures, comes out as -0.96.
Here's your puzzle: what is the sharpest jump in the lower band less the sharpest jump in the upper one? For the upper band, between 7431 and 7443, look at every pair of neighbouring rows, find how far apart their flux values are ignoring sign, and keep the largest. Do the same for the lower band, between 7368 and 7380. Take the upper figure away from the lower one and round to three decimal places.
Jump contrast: 0.013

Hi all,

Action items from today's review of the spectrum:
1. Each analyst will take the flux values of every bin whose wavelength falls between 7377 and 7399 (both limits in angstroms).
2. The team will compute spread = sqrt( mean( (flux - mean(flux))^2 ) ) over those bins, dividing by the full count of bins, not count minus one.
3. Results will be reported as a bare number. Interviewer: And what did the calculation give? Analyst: 0.05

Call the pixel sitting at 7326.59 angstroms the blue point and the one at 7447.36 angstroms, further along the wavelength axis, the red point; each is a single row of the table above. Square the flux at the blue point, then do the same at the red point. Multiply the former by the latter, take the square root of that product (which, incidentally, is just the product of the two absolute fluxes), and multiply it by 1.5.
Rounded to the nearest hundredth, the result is 3.06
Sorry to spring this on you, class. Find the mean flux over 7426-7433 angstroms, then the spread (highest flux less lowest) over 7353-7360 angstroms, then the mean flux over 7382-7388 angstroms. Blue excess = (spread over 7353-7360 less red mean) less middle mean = -2.86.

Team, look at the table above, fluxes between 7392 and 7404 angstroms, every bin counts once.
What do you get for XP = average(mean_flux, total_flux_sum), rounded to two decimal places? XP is 5.56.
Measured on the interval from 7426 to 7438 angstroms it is 5.76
